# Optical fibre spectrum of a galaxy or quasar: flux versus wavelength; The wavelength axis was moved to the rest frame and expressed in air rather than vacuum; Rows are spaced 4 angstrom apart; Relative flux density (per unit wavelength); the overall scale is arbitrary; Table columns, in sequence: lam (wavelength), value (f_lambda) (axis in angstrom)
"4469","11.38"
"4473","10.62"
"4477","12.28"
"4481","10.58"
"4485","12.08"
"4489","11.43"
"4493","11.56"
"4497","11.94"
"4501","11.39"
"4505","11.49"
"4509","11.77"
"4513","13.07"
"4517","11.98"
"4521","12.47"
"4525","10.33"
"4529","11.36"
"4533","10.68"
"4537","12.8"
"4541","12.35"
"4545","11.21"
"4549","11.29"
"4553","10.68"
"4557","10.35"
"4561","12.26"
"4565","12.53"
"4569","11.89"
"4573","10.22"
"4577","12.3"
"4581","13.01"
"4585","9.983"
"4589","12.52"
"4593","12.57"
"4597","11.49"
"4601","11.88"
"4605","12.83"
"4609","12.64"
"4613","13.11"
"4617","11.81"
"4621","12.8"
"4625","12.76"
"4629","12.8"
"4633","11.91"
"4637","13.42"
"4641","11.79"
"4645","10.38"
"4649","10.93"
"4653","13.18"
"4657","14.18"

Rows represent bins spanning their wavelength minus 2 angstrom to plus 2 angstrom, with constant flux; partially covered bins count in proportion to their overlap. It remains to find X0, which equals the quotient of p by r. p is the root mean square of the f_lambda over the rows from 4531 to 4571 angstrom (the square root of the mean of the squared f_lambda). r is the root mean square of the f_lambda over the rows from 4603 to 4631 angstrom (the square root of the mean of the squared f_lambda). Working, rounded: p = 11.6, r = 12.7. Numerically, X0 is 0.92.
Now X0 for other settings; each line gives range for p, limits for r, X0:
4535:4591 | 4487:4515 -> 0.99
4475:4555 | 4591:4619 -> 0.94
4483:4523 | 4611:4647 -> 0.97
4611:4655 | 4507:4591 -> 1.05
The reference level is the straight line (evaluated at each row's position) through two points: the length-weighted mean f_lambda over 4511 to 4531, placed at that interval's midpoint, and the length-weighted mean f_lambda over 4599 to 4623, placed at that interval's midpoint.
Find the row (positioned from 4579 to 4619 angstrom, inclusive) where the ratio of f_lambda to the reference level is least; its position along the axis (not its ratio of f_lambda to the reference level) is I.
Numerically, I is 4585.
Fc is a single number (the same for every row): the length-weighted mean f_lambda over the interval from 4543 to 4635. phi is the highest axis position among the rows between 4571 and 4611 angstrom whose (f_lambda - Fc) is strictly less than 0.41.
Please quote 4601 angstrom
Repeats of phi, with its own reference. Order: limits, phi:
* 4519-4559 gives 4557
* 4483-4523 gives 4517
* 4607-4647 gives 4645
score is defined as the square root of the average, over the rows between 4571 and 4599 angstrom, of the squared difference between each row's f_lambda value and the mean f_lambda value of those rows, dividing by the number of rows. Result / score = 1.11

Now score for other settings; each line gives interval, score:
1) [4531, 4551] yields 0.78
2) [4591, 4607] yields 0.53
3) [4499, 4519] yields 0.60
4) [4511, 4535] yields 0.96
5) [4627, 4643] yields 0.67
